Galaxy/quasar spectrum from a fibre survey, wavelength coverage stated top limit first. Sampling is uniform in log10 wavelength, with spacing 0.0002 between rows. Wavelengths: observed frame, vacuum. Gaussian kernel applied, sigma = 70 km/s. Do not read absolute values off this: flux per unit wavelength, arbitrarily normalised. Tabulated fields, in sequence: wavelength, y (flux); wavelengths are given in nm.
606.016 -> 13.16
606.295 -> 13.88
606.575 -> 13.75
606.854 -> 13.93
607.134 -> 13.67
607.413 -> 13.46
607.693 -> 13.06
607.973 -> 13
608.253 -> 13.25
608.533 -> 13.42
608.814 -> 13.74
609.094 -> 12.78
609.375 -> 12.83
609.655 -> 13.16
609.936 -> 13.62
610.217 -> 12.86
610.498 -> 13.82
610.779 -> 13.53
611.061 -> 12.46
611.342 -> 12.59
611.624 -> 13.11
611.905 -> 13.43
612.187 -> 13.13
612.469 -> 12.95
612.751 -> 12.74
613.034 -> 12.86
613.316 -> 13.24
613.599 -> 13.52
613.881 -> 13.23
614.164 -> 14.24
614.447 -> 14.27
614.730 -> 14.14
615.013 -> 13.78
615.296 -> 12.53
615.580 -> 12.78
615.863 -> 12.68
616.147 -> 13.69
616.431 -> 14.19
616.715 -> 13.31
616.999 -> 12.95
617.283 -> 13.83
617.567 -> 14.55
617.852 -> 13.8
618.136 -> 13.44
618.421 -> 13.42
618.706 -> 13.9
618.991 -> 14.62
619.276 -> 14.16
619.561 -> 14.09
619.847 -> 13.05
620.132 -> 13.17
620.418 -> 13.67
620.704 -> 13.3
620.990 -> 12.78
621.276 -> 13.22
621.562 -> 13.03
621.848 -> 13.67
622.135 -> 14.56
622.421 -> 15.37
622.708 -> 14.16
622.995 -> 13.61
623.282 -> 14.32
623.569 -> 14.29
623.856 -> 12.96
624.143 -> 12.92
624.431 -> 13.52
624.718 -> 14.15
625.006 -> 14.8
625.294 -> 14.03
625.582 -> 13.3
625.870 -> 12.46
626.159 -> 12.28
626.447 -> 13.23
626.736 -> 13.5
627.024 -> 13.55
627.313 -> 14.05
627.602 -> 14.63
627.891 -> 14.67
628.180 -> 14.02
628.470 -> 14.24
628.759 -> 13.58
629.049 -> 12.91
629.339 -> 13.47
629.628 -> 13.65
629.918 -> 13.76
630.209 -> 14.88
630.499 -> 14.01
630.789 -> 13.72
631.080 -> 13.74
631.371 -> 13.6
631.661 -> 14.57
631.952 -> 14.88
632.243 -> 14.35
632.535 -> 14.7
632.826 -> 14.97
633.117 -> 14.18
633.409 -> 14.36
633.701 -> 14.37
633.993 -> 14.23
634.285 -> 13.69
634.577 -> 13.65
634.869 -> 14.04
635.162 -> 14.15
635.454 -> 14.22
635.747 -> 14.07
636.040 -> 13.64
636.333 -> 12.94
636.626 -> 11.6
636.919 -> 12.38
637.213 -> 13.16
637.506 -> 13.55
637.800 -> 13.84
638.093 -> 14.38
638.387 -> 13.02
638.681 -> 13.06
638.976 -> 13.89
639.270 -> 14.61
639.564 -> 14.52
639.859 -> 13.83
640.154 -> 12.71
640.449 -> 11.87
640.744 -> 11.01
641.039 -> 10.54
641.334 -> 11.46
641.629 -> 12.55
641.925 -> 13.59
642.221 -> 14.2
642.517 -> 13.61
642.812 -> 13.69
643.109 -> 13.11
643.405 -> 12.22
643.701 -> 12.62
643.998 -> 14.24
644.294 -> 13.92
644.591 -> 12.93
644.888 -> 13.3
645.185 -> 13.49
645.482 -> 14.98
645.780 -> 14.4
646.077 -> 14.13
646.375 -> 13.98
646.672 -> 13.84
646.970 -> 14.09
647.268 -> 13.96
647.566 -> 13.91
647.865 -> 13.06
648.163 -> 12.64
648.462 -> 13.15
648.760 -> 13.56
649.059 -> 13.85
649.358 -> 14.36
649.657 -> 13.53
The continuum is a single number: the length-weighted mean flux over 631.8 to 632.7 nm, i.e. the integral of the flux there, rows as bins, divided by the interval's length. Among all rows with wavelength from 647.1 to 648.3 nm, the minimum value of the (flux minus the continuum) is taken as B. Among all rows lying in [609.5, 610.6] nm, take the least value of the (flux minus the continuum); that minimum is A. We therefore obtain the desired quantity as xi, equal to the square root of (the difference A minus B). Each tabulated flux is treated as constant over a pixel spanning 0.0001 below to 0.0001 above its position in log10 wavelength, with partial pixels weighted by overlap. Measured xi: 0.47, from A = -1.8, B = -2.00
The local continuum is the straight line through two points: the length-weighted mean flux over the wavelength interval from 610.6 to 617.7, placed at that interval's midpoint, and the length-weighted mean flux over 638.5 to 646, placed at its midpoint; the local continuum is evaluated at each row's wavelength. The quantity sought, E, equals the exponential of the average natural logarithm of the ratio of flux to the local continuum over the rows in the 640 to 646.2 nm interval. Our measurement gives 0.99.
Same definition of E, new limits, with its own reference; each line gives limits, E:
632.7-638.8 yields 1.03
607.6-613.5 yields 0.98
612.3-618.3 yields 1.01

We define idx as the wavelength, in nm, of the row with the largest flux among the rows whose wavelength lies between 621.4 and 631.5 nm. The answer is 622.421 nm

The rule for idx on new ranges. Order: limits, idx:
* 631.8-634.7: 632.826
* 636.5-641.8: 639.270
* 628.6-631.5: 630.209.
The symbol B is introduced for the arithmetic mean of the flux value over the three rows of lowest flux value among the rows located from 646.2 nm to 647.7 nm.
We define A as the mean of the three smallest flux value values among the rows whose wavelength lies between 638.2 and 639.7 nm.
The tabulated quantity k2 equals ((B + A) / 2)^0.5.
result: 3.690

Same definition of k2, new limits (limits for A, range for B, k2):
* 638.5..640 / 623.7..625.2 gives 3.656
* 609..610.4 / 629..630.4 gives 3.617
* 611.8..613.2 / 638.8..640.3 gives 3.628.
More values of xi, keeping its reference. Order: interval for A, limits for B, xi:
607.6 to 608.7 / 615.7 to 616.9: 0.57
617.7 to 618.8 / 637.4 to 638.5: 0.63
